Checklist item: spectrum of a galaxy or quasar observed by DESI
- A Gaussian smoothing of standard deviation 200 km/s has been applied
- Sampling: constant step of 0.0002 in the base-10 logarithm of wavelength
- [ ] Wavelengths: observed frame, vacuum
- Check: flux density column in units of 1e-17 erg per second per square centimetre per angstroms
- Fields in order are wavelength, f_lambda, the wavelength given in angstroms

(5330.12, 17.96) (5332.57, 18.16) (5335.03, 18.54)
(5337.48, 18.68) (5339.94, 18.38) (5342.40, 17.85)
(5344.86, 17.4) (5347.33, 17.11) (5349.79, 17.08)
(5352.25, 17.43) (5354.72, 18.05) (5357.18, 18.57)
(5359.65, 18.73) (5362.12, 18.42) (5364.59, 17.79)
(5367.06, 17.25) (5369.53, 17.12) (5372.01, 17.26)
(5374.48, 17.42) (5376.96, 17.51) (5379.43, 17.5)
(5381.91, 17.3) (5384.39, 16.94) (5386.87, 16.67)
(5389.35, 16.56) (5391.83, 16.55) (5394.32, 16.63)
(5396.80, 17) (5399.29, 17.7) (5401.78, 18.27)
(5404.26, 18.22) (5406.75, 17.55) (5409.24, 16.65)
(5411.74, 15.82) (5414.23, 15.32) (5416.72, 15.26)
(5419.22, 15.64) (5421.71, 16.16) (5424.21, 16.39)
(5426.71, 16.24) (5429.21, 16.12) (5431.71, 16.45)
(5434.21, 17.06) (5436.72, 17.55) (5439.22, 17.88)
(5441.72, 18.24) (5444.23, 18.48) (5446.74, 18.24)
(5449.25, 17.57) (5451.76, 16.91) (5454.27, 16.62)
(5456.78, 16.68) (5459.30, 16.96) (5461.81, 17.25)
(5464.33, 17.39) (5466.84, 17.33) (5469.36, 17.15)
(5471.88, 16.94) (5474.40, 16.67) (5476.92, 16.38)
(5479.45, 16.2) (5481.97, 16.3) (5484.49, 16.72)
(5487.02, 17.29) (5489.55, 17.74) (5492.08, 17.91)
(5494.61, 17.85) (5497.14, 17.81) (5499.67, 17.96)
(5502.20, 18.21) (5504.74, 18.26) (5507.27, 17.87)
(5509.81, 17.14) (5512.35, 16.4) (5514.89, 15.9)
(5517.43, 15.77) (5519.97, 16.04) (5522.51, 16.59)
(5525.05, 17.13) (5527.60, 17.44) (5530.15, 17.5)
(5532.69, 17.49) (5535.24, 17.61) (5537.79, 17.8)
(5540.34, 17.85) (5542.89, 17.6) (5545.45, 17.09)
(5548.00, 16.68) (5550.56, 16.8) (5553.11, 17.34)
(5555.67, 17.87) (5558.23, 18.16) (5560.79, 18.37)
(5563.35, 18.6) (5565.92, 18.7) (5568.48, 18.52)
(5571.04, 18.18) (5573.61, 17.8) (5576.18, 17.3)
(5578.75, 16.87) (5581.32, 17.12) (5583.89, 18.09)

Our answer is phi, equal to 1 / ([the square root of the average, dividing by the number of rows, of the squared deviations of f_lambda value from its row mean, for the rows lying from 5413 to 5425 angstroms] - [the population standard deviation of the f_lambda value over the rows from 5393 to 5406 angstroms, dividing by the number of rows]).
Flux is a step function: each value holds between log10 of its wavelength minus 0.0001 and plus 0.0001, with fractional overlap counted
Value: -4.9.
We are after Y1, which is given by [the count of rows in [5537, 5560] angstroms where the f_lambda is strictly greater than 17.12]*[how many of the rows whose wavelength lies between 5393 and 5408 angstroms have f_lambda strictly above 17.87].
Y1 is 12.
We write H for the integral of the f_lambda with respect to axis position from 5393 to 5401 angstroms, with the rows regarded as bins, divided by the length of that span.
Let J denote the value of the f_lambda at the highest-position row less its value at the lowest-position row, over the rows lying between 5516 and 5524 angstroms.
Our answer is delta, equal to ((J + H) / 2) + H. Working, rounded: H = 17.2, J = 0.82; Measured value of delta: 26.1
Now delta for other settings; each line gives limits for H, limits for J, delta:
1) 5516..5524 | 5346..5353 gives 24.4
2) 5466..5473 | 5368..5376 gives 25.8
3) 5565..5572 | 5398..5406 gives 28.0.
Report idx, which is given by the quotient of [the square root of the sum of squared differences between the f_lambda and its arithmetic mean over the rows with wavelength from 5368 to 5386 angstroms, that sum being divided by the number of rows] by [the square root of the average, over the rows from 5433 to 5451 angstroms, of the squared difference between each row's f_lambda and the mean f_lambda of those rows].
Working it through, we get 0.4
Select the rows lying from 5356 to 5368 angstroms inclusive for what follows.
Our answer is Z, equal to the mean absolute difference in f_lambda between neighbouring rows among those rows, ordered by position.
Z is 0.41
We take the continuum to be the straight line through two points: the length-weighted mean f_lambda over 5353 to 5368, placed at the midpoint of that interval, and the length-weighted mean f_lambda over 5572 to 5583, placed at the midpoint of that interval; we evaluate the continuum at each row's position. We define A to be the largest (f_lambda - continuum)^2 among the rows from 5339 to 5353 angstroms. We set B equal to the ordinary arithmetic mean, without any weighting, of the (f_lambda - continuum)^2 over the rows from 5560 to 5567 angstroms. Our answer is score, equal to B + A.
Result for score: 2.6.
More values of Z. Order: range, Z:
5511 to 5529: 0.38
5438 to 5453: 0.43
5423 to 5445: 0.33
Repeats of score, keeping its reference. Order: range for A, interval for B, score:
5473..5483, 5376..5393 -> 3.4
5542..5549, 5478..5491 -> 1.6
